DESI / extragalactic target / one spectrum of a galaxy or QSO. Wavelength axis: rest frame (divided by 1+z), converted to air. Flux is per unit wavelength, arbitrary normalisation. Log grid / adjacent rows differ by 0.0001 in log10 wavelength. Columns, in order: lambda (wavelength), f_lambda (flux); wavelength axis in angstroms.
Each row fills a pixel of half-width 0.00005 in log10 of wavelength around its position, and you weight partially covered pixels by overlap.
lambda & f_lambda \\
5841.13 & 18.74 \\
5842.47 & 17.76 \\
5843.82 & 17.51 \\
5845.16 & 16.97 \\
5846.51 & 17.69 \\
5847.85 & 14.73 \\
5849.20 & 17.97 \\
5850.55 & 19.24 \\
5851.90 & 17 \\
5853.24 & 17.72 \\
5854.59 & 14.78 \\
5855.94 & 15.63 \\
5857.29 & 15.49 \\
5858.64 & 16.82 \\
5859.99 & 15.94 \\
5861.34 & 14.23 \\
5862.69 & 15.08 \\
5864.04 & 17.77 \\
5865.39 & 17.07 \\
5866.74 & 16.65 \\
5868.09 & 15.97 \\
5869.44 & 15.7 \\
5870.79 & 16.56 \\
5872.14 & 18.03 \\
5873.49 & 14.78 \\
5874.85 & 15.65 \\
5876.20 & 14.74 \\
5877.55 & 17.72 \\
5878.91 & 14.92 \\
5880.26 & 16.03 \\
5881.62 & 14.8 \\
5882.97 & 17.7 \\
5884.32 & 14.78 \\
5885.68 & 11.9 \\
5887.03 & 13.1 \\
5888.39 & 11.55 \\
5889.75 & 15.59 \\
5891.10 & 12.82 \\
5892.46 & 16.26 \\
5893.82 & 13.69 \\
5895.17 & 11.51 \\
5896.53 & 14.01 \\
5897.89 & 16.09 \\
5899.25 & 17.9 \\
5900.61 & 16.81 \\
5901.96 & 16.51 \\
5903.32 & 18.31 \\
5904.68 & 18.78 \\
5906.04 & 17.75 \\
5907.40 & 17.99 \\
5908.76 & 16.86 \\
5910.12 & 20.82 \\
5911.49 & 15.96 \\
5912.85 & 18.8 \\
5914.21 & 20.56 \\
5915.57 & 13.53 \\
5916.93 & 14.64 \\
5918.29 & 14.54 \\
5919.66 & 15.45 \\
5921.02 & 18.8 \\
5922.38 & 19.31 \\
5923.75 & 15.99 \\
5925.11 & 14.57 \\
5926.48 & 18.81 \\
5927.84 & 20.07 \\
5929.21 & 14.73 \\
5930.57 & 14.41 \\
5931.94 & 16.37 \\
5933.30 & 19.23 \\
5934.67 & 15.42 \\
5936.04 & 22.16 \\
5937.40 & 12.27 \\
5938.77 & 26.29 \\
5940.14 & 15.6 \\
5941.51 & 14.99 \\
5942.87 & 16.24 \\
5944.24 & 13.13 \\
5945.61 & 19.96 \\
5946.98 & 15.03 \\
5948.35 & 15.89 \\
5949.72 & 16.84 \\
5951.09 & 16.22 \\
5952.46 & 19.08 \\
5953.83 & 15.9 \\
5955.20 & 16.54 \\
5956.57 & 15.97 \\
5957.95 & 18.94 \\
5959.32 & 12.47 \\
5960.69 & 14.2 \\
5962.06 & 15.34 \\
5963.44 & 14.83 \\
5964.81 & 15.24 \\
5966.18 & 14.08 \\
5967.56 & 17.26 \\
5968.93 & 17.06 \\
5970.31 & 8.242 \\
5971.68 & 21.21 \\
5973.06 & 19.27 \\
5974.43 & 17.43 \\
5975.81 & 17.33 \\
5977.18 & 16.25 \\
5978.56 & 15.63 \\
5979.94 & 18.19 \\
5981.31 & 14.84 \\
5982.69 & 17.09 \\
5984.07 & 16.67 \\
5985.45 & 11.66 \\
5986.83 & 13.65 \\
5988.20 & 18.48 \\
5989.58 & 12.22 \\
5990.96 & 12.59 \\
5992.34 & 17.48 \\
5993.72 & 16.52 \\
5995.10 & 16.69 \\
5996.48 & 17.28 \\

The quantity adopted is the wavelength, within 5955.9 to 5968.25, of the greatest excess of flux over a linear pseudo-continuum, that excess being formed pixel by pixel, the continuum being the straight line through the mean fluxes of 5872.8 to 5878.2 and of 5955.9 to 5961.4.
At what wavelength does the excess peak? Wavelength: 5957.95 angstroms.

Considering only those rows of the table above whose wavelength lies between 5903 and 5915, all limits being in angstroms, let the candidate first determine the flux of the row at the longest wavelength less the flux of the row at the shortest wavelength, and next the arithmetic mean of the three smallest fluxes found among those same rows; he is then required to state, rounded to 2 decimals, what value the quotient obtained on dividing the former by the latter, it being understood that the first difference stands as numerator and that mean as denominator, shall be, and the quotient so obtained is 0.13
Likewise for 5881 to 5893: 0.12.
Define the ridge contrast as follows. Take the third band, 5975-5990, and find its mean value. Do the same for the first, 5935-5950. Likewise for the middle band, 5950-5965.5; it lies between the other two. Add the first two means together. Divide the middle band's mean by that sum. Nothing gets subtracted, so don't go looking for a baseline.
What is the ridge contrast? 0.48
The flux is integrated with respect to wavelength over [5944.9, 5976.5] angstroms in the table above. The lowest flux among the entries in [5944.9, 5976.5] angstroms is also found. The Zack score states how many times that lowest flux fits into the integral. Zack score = 62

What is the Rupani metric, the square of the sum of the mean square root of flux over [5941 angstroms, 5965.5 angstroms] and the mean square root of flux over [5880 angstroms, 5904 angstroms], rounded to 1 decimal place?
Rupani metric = 61.5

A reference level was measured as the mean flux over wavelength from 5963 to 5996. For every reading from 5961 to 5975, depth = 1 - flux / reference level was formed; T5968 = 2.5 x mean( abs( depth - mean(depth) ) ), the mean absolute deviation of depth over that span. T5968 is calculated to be 0.39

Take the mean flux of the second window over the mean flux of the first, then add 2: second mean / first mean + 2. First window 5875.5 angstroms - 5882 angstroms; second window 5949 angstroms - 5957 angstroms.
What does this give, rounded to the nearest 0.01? 3.07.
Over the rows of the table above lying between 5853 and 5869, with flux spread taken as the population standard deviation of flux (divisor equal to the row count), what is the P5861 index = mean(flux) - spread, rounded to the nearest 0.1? 15.0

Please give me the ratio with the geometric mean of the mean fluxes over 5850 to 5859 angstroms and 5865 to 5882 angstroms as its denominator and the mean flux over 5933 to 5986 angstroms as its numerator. 1.00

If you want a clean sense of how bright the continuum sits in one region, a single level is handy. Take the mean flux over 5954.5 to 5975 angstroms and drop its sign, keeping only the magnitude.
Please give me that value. 15.9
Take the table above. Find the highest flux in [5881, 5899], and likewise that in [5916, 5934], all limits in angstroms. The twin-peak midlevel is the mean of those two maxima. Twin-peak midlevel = 18.9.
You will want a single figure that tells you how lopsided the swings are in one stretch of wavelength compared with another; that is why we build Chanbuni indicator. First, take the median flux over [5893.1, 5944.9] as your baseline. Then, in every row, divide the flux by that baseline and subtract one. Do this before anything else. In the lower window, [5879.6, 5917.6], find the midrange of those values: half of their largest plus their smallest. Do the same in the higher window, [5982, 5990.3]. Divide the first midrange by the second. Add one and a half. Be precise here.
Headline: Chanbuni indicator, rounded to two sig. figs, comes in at 1.6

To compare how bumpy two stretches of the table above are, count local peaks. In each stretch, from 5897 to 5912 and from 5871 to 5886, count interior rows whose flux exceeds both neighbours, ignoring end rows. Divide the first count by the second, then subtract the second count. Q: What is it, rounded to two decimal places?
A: -3.00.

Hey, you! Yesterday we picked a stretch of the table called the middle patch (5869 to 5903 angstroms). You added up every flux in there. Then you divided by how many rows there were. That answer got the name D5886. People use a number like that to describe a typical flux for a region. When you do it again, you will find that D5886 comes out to 15.2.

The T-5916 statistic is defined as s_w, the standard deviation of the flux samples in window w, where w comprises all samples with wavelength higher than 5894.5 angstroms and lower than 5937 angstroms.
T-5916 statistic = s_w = 2.4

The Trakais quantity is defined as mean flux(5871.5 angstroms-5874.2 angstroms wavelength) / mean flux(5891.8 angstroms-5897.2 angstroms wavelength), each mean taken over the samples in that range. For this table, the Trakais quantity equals 1.18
